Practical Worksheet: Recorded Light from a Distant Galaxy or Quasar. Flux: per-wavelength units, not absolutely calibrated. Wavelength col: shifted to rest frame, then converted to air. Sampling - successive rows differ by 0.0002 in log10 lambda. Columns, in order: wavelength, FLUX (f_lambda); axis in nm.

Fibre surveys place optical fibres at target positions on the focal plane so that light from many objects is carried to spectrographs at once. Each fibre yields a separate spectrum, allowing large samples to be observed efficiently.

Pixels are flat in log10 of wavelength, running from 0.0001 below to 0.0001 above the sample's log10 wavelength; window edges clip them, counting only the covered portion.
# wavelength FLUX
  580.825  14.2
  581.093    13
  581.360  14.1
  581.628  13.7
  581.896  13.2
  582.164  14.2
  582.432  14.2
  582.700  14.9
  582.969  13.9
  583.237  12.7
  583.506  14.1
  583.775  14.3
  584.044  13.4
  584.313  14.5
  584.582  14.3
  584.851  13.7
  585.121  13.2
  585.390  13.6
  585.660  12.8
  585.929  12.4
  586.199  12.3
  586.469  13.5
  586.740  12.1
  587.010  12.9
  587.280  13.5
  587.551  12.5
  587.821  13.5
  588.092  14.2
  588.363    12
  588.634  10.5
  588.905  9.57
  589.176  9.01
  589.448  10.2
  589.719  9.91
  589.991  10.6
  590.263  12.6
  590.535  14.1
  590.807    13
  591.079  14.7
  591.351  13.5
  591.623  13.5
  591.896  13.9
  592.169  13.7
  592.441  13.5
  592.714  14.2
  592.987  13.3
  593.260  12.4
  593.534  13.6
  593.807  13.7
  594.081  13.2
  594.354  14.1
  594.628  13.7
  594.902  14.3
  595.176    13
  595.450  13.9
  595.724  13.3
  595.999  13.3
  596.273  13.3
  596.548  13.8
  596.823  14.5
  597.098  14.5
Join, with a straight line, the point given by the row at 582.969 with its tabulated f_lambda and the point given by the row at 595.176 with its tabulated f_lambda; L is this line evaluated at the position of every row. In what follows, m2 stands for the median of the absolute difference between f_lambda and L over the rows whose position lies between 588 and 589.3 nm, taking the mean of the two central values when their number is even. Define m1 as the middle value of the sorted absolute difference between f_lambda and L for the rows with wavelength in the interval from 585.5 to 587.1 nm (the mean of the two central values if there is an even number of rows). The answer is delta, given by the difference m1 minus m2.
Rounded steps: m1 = 1.1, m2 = 3.0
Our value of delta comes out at -1.89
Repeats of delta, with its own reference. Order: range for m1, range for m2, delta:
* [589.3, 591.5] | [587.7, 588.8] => -0.01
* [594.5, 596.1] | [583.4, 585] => 0.07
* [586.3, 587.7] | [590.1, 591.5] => -0.06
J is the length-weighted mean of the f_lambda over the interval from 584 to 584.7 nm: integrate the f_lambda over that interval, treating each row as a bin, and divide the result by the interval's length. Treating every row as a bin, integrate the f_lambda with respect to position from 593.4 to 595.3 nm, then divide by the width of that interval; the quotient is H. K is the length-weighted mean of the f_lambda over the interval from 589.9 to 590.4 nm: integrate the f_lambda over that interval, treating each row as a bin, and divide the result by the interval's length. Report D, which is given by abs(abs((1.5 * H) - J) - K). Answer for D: 5.3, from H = 13.7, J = 14.2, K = 11.7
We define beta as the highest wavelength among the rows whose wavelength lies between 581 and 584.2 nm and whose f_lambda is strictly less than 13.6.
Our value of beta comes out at 584.044 nm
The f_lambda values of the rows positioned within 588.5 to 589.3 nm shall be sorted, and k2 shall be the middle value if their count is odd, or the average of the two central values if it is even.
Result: 9.6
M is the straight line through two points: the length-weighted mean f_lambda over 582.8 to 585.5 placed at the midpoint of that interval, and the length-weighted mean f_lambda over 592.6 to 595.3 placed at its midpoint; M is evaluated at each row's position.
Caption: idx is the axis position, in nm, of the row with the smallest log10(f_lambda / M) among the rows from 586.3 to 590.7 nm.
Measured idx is 589.176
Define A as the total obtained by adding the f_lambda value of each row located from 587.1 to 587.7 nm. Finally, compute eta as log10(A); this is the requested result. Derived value 1.41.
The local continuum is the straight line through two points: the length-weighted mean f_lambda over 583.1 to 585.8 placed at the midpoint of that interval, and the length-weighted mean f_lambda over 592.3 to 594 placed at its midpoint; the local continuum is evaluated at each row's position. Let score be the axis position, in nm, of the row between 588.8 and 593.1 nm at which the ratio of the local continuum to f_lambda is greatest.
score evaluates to 589.176 nm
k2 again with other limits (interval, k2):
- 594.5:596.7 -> 13.5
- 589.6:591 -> 12.6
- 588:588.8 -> 12.0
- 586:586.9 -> 12.3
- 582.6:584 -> 14.1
